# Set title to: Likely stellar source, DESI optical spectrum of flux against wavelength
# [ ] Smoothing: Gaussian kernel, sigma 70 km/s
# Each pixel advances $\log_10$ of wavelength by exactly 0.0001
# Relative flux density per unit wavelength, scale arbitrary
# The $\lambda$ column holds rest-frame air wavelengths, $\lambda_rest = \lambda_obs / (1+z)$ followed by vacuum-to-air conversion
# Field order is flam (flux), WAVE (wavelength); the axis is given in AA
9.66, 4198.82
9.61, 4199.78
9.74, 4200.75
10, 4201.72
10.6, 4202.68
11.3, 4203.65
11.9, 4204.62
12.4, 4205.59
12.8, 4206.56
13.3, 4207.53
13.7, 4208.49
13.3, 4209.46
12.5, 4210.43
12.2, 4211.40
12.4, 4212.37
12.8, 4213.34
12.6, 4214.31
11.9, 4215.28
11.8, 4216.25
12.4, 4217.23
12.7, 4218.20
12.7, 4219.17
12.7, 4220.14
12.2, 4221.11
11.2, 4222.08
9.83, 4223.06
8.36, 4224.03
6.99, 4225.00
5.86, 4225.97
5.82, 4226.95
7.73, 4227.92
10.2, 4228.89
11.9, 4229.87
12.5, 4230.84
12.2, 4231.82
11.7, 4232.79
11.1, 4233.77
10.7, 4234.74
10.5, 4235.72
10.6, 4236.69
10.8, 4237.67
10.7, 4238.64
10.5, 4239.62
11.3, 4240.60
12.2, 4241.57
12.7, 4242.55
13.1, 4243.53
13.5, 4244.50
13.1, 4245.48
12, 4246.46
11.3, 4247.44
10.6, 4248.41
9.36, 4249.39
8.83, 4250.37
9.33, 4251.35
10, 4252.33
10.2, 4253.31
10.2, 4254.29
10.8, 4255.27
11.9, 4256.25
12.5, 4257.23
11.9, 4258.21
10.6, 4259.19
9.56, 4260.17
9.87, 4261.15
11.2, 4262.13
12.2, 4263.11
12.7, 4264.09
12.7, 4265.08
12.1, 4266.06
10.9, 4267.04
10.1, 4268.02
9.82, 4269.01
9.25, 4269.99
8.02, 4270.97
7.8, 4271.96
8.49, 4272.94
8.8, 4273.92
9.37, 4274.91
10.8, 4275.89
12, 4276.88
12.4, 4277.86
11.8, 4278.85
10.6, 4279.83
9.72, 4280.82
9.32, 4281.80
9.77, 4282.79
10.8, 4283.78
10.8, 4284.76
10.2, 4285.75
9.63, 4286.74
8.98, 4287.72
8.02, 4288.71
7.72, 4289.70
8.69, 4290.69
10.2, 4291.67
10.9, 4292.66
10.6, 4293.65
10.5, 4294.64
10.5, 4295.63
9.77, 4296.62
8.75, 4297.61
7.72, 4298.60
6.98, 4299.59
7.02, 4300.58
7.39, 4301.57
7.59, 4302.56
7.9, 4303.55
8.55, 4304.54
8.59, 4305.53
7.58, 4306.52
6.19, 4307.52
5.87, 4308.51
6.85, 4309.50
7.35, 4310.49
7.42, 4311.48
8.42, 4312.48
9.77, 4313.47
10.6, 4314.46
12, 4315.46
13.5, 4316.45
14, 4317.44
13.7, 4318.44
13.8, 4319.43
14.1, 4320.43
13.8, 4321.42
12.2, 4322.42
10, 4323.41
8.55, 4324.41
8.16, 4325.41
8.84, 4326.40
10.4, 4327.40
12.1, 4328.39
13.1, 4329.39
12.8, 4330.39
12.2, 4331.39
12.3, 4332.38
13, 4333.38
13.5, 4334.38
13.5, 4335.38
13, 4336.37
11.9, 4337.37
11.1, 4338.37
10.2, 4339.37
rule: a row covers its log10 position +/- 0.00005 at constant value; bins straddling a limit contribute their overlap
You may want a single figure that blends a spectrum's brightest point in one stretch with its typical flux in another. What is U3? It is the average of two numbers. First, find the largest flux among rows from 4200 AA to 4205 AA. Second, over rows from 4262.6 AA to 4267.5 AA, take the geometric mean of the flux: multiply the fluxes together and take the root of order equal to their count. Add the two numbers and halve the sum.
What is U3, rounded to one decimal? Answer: 12.0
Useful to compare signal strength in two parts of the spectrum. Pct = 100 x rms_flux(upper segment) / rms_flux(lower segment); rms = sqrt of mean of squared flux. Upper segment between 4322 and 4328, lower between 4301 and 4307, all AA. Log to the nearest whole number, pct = 123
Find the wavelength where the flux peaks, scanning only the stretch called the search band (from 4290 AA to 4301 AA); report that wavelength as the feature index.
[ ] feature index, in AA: 4292.66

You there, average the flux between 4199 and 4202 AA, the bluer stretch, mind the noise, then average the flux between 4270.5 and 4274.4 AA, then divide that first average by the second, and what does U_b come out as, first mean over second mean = 1.18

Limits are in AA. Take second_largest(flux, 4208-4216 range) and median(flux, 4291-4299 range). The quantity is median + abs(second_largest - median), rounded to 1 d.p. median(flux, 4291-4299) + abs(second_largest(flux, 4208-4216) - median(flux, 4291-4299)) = 13.3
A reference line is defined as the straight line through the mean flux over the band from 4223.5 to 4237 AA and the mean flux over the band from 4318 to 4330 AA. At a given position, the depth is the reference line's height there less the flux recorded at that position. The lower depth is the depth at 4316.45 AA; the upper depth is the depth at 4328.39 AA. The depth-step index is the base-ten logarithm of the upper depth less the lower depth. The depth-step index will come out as 0.2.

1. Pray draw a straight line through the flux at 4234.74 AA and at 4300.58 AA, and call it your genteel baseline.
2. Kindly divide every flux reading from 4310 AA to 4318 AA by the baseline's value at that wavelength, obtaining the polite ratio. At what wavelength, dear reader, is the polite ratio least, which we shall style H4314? 4310.49 AA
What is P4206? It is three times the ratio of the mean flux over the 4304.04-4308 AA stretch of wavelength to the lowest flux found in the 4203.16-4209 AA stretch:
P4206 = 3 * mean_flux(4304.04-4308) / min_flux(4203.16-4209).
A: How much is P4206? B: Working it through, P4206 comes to 2.1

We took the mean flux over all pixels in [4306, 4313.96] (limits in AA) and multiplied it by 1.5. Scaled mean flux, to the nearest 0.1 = 11.1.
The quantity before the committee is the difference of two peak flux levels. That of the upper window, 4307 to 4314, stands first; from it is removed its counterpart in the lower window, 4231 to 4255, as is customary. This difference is -3.7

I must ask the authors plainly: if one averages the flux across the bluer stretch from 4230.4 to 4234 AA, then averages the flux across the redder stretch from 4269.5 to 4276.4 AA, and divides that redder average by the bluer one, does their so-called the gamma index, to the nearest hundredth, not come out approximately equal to 0.75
